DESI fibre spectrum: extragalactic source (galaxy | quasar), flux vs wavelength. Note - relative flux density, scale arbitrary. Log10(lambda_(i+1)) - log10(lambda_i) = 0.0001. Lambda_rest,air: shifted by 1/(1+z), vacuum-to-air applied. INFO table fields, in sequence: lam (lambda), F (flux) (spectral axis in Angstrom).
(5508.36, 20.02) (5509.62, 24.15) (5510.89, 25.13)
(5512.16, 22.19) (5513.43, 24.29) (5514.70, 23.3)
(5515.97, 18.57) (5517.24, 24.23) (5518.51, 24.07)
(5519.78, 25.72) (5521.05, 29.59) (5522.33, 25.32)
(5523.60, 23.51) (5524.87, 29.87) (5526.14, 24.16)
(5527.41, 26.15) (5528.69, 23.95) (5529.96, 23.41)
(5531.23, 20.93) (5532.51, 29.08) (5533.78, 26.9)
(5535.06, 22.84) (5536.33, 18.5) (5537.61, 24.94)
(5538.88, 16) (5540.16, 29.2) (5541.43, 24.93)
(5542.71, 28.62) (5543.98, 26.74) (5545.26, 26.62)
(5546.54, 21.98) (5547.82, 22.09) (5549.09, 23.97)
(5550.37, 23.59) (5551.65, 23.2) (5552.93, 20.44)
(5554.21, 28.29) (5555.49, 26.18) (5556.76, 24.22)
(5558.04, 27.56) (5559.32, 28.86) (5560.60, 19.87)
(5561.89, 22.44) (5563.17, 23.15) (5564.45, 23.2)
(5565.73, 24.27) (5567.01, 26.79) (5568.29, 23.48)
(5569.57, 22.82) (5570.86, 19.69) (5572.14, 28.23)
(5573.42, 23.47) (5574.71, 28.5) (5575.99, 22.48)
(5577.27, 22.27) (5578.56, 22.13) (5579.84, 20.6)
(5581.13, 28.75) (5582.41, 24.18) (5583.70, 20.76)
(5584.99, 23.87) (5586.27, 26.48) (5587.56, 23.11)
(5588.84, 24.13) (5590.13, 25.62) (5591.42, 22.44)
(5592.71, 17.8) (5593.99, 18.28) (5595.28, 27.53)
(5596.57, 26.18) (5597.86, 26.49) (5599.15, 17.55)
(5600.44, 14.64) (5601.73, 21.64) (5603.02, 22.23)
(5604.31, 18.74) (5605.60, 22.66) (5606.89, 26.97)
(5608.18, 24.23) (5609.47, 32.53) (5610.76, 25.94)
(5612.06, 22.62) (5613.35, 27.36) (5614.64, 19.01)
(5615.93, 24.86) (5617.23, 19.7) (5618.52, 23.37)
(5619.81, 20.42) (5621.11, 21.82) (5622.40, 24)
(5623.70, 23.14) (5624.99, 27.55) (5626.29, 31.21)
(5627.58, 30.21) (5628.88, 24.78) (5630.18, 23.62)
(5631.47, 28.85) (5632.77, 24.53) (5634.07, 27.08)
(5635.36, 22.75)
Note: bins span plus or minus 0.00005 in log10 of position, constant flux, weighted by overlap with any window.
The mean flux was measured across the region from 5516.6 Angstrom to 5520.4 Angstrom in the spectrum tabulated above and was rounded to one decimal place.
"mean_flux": 24.7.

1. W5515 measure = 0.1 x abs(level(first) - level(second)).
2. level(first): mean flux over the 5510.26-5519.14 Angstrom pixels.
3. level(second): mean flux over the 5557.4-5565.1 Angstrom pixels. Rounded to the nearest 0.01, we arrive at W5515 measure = 0.11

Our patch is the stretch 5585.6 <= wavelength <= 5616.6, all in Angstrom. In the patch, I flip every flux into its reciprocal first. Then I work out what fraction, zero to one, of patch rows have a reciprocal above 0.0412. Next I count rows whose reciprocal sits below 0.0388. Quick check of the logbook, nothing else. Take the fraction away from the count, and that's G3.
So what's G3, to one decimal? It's 7.4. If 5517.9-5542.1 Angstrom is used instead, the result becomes 5.5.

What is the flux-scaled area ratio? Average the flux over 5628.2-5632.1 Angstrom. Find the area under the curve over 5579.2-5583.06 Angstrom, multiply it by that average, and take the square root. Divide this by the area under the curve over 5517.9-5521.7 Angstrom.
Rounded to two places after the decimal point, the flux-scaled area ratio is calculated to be 0.49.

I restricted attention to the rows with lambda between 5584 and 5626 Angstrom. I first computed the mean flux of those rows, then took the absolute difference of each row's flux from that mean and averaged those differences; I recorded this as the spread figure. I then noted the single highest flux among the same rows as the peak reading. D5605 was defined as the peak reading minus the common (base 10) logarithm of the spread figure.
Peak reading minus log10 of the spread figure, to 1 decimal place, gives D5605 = 32.1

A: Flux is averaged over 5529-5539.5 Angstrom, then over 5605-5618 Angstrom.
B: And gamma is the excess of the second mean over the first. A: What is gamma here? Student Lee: 2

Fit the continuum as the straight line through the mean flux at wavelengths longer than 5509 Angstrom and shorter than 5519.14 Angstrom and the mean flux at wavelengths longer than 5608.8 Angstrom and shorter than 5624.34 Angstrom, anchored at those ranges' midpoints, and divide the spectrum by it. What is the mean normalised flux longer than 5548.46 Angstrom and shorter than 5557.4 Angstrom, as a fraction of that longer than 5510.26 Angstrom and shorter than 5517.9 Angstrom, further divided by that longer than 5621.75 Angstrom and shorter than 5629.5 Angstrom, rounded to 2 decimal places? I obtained 0.93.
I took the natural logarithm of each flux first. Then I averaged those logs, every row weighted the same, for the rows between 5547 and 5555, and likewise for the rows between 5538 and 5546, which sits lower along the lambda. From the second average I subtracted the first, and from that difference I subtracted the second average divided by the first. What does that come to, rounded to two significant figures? -0.96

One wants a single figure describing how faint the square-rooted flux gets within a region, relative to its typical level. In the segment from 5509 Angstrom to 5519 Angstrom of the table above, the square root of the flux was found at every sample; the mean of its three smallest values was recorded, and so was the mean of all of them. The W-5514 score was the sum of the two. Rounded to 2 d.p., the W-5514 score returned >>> 9.43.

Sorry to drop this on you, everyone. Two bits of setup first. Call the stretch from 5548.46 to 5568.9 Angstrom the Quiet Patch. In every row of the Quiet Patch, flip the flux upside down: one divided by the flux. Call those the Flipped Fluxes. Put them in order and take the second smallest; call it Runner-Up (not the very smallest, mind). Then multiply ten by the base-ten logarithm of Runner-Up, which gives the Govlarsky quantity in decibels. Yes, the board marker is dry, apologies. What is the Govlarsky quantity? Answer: -14.5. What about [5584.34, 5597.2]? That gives -14.2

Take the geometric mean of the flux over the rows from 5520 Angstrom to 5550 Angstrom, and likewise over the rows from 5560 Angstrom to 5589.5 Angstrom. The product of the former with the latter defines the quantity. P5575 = 577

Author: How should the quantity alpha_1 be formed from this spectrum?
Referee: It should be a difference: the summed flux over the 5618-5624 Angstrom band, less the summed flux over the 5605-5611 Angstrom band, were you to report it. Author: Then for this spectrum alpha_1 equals -20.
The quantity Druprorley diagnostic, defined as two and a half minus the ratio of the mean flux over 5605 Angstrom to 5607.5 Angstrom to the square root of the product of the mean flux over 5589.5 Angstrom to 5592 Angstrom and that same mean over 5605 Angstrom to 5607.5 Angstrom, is 1.484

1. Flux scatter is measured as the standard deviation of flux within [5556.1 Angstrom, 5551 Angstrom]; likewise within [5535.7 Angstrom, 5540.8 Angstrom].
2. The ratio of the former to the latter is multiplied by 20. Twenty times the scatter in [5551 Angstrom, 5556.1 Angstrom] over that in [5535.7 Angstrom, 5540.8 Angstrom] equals 11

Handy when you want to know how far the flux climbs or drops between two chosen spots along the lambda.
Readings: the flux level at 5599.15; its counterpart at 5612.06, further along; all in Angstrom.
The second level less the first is 5.1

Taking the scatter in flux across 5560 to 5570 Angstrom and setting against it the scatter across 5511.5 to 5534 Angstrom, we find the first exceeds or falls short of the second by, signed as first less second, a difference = -1.0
